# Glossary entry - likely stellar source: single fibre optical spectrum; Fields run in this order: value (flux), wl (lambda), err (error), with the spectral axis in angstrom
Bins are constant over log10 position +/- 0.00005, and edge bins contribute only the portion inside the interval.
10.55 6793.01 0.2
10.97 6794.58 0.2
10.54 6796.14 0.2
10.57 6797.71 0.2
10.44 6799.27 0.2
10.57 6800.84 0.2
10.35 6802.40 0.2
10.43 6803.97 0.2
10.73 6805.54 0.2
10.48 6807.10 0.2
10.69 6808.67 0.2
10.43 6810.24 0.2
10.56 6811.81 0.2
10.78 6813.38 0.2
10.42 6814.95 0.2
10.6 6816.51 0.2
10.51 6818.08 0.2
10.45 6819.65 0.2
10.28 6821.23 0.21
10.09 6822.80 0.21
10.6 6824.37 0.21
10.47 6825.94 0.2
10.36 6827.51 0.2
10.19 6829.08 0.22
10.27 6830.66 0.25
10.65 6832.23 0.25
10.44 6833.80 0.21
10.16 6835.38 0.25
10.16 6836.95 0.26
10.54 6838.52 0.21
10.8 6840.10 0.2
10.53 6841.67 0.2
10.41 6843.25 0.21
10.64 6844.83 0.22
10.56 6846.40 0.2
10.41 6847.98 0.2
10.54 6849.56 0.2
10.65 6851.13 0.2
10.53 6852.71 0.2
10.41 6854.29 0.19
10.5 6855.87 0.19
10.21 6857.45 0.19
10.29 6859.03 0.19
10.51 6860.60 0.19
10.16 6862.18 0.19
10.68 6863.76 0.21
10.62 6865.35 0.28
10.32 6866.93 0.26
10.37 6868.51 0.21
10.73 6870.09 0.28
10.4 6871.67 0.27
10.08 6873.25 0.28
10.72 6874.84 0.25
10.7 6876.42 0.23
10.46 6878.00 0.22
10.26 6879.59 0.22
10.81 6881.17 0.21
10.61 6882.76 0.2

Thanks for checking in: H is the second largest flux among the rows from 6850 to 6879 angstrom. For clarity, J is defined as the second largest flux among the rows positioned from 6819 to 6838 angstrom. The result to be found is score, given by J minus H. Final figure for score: -0.120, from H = 10.72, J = 10.6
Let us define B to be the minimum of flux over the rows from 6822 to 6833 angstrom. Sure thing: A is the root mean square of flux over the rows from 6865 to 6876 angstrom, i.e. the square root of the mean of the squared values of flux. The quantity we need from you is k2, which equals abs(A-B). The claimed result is 0.375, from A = 10.5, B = 10.09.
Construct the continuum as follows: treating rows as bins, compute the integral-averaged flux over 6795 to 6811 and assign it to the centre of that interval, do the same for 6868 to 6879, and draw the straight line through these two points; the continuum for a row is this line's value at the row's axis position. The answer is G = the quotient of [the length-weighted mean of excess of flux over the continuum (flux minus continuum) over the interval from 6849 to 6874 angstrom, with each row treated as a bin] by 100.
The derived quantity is -0.0006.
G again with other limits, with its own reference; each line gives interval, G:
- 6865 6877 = -0.0001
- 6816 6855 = -0.0007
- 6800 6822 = -0.0001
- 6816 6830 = -0.0013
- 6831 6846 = -0.0004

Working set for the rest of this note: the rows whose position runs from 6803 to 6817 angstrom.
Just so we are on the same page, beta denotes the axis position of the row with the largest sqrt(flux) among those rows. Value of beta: 6813.38 angstrom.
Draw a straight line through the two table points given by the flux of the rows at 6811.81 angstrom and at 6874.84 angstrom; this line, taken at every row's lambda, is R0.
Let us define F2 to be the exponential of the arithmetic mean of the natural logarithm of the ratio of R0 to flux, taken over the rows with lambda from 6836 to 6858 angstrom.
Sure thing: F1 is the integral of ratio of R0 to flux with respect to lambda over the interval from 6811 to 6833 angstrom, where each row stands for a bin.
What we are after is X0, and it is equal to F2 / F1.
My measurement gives 0.0455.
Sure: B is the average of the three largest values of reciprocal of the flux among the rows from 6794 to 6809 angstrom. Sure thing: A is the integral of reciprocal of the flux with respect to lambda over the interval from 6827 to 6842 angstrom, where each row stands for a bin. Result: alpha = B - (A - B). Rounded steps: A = 1.44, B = 0.0961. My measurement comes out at -1.25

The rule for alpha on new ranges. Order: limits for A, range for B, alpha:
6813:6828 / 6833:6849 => -1.24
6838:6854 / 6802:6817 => -1.32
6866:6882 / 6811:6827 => -1.33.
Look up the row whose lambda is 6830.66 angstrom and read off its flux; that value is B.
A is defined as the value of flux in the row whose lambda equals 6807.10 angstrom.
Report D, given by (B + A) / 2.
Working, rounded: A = 10.48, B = 10.27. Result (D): 10.4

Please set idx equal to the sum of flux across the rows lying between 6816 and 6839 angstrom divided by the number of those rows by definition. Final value 10.38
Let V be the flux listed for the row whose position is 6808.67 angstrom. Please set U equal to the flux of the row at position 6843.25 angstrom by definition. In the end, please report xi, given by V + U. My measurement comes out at 21.1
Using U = 10.41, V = 10.69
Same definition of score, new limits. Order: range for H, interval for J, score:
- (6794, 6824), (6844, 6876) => -0.060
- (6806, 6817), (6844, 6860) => -0.050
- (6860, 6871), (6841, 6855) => -0.040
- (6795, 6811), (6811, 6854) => 0.090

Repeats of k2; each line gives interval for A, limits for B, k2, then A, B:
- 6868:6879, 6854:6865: 0.337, 10.5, 10.16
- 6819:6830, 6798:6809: 0.000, 10.3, 10.35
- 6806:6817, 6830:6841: 0.406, 10.6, 10.16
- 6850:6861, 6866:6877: 0.364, 10.4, 10.08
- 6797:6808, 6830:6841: 0.351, 10.5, 10.16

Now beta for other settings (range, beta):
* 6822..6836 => 6832.23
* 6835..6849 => 6840.10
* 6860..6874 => 6870.09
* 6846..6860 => 6851.13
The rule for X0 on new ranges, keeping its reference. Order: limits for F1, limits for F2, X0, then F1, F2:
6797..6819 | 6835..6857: 0.0461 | 22.0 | 1.02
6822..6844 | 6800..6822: 0.0447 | 22.5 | 1.00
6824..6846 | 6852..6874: 0.0459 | 22.4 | 1.03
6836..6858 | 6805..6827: 0.0451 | 22.3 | 1.01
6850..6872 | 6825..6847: 0.0452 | 22.5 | 1.02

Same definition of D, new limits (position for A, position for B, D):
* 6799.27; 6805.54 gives 10.6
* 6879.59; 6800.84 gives 10.4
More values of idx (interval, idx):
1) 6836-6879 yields 10.48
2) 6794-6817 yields 10.57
